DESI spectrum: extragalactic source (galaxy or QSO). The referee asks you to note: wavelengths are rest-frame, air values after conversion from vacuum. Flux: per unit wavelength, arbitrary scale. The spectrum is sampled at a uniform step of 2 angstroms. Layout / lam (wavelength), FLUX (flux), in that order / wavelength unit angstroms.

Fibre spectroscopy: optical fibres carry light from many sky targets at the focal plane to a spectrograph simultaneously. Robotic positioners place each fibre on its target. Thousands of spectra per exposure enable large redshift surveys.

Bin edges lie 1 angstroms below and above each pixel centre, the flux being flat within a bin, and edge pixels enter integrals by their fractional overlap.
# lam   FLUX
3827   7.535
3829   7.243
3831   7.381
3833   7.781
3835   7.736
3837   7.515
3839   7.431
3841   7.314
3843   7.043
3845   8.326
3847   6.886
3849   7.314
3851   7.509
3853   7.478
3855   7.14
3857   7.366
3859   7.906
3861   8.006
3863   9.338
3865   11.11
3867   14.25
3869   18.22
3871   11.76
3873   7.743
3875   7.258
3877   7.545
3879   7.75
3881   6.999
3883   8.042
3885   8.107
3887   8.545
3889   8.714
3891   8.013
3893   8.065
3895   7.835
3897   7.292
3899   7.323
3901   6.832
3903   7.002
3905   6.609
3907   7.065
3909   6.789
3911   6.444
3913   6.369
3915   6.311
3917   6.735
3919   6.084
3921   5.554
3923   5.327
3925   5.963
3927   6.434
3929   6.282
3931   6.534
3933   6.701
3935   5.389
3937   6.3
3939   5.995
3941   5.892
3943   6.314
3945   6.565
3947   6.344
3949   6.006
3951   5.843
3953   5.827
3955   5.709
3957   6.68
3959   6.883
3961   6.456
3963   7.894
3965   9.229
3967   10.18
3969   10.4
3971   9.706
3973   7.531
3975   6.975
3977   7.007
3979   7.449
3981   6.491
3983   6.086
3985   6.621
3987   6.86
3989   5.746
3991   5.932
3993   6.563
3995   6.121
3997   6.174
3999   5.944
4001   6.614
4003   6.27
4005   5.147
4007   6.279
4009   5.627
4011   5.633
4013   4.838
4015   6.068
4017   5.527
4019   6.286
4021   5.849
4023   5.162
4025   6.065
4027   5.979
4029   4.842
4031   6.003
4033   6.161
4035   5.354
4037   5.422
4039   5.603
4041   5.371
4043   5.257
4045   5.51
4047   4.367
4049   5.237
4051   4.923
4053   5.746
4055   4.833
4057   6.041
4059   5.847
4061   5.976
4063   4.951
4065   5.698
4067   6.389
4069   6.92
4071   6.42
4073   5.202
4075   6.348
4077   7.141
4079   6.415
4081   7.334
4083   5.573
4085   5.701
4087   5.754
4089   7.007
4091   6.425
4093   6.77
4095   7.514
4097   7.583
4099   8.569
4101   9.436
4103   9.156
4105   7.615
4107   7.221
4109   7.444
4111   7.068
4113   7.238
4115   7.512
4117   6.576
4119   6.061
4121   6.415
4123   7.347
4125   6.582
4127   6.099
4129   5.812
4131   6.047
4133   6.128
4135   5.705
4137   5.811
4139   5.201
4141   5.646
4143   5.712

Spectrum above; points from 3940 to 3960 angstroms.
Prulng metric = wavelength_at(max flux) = 3959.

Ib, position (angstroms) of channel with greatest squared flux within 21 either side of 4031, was 4019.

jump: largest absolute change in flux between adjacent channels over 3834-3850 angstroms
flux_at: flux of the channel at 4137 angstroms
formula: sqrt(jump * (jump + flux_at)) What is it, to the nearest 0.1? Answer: 3.2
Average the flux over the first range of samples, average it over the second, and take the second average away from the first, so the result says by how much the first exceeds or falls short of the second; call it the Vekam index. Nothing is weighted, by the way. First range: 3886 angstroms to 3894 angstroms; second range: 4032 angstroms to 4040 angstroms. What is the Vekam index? 2.7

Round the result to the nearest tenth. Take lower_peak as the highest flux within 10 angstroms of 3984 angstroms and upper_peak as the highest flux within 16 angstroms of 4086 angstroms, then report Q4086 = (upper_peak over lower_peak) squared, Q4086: 1.6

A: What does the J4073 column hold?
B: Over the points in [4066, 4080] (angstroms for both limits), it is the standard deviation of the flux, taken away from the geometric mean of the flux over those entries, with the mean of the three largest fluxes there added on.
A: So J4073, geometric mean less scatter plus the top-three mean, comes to 12.6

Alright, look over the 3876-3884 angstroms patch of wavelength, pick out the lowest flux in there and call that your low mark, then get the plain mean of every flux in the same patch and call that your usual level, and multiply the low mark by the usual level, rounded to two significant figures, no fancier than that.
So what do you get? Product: 53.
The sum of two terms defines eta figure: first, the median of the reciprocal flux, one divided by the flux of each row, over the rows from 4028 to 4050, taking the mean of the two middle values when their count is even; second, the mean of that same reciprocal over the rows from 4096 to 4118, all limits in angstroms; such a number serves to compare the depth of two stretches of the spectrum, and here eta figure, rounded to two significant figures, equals 0.32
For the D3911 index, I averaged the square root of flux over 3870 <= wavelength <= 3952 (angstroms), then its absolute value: 2.63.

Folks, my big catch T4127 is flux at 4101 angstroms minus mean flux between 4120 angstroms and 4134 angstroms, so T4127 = 3.1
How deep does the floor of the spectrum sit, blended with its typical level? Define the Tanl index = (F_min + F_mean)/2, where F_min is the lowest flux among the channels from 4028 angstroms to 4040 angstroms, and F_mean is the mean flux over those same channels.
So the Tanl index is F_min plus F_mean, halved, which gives 5.20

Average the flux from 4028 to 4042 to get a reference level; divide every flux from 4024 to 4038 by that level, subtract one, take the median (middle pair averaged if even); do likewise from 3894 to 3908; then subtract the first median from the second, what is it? 0.20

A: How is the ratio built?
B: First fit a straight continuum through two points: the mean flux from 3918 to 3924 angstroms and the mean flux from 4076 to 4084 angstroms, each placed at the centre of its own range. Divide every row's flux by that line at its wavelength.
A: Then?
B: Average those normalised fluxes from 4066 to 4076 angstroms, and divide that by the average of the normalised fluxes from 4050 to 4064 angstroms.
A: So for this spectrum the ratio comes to 1.13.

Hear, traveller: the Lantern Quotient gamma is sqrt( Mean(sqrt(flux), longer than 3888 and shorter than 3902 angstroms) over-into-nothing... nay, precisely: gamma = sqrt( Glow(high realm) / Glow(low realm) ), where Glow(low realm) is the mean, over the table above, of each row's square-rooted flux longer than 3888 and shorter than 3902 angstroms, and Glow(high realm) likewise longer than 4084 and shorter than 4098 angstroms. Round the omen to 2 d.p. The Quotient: 0.96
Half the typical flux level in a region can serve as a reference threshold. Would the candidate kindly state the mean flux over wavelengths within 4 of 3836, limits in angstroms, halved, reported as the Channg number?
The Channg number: 3.8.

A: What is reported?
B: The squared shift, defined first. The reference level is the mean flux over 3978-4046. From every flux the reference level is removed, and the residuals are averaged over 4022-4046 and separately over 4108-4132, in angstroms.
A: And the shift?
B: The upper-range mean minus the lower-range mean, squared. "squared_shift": 1.3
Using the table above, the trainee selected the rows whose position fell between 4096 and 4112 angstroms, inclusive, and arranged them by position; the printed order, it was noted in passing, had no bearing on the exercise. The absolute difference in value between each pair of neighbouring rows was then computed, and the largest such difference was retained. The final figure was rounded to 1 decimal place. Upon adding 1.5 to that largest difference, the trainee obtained 3.0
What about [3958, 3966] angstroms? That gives 2.9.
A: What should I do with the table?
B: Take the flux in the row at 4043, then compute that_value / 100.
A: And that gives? 0.053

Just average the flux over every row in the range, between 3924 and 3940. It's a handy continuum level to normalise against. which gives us 6.2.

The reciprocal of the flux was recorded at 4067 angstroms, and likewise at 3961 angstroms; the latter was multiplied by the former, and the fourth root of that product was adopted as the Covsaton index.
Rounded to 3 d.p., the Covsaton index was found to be 0.395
